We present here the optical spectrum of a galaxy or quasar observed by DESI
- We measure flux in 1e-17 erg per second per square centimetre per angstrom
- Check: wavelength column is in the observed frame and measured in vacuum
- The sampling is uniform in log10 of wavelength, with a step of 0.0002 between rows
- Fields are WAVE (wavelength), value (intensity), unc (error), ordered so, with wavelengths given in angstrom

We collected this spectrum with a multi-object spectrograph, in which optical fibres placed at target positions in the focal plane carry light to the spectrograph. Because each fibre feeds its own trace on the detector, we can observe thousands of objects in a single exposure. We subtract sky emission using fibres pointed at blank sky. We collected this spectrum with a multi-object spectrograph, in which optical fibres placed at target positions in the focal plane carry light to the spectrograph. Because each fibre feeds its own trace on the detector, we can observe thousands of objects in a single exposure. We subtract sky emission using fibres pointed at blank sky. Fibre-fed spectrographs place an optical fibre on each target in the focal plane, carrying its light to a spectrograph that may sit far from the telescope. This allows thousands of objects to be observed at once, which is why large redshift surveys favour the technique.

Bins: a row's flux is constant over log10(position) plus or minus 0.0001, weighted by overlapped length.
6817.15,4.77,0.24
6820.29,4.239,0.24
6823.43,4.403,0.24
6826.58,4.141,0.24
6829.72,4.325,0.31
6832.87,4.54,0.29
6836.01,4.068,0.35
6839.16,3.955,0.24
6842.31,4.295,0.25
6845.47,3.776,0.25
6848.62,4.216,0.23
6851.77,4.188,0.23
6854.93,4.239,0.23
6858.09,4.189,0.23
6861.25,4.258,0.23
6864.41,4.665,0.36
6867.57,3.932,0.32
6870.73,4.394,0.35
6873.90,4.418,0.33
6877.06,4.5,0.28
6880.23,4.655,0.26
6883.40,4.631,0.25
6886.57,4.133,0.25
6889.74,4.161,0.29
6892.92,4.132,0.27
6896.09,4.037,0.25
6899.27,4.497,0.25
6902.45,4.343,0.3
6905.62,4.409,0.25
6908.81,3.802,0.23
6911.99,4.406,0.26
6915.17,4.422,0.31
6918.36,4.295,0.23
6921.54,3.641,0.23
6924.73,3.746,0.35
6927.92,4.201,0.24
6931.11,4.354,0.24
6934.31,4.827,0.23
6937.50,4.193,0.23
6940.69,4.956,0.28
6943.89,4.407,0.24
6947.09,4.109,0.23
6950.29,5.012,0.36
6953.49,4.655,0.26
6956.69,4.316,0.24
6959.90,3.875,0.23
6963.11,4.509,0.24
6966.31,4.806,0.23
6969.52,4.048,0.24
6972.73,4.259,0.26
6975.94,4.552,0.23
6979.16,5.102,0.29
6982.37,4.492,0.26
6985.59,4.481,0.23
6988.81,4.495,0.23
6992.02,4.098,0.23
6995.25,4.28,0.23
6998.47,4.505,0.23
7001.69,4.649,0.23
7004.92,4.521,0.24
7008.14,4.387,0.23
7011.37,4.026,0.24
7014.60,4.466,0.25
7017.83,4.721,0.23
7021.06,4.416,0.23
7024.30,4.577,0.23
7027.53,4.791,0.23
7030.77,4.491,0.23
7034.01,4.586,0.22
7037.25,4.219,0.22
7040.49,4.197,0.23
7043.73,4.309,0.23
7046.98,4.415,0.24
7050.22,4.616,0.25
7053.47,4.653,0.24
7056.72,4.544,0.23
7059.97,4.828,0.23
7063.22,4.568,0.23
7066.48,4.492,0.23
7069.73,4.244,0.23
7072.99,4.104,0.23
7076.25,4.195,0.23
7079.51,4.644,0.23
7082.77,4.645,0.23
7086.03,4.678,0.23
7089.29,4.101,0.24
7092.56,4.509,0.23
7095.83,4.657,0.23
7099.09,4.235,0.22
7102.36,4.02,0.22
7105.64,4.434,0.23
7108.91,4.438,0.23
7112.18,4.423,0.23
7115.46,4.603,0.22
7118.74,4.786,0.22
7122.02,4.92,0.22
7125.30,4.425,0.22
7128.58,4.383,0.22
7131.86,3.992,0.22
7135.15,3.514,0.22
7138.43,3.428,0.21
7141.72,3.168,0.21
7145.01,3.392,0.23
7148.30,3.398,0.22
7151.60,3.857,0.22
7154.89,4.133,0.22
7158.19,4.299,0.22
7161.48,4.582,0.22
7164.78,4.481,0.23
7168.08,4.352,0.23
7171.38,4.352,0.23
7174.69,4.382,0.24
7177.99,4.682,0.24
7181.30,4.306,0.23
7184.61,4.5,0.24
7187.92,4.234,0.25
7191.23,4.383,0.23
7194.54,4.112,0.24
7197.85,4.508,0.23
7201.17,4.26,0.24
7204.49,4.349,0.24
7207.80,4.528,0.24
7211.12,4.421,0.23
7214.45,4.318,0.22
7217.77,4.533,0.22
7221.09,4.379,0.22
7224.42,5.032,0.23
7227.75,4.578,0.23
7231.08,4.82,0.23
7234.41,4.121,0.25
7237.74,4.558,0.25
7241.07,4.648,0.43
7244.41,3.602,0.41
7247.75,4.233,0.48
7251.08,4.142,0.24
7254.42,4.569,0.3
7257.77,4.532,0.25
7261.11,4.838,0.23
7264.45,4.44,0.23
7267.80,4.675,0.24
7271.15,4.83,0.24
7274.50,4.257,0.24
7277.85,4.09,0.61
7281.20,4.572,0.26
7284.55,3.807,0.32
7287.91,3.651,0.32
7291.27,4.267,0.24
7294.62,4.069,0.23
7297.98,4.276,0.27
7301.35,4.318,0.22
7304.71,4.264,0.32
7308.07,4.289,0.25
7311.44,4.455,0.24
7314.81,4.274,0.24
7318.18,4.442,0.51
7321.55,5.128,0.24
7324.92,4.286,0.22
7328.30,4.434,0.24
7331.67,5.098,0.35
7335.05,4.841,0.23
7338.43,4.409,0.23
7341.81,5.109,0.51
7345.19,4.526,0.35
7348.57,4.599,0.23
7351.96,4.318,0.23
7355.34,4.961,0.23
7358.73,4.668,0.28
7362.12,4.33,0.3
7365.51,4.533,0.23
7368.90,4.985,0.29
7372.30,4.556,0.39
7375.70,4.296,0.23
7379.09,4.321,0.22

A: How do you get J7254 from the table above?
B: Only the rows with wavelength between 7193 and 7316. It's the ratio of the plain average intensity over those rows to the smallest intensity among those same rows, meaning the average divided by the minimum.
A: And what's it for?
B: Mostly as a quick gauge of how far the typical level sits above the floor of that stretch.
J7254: 1.21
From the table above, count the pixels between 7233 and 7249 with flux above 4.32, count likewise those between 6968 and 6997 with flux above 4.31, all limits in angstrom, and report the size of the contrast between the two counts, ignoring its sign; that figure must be 3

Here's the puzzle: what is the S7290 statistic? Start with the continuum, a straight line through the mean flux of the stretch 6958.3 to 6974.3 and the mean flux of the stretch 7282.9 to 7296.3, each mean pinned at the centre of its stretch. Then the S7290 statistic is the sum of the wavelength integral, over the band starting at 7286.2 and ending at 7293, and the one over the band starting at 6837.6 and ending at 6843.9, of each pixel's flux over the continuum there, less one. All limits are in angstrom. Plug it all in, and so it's -0.42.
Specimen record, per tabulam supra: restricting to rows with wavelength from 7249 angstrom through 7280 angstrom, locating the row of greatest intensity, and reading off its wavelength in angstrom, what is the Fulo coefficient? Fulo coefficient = 7261.11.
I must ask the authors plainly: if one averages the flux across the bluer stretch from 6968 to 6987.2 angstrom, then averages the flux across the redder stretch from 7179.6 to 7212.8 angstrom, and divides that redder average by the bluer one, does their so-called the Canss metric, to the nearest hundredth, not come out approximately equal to 0.97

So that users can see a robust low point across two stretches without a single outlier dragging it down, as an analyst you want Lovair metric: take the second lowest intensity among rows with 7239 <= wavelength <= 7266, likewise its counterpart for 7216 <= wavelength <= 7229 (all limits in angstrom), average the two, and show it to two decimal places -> 4.34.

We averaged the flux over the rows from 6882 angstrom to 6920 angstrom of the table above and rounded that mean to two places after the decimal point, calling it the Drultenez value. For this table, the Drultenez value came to 4.27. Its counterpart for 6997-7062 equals 4.50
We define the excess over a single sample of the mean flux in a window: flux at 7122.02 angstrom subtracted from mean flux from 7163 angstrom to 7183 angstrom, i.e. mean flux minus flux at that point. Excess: -0.49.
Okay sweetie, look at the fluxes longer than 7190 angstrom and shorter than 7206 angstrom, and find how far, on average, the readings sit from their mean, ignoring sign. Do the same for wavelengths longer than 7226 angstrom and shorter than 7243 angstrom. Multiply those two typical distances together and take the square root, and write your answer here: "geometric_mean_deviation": 0.14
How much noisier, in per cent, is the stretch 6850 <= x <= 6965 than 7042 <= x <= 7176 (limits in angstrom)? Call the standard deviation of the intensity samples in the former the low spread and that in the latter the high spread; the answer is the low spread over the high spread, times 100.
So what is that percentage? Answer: 75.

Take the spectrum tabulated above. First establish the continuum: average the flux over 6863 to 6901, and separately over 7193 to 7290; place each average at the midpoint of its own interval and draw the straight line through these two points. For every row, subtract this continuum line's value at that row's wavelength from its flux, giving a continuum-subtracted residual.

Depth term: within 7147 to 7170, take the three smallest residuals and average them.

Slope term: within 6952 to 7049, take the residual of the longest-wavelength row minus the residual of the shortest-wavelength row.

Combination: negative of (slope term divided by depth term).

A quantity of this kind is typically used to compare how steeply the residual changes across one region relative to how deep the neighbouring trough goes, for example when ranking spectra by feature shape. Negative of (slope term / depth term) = -0.4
